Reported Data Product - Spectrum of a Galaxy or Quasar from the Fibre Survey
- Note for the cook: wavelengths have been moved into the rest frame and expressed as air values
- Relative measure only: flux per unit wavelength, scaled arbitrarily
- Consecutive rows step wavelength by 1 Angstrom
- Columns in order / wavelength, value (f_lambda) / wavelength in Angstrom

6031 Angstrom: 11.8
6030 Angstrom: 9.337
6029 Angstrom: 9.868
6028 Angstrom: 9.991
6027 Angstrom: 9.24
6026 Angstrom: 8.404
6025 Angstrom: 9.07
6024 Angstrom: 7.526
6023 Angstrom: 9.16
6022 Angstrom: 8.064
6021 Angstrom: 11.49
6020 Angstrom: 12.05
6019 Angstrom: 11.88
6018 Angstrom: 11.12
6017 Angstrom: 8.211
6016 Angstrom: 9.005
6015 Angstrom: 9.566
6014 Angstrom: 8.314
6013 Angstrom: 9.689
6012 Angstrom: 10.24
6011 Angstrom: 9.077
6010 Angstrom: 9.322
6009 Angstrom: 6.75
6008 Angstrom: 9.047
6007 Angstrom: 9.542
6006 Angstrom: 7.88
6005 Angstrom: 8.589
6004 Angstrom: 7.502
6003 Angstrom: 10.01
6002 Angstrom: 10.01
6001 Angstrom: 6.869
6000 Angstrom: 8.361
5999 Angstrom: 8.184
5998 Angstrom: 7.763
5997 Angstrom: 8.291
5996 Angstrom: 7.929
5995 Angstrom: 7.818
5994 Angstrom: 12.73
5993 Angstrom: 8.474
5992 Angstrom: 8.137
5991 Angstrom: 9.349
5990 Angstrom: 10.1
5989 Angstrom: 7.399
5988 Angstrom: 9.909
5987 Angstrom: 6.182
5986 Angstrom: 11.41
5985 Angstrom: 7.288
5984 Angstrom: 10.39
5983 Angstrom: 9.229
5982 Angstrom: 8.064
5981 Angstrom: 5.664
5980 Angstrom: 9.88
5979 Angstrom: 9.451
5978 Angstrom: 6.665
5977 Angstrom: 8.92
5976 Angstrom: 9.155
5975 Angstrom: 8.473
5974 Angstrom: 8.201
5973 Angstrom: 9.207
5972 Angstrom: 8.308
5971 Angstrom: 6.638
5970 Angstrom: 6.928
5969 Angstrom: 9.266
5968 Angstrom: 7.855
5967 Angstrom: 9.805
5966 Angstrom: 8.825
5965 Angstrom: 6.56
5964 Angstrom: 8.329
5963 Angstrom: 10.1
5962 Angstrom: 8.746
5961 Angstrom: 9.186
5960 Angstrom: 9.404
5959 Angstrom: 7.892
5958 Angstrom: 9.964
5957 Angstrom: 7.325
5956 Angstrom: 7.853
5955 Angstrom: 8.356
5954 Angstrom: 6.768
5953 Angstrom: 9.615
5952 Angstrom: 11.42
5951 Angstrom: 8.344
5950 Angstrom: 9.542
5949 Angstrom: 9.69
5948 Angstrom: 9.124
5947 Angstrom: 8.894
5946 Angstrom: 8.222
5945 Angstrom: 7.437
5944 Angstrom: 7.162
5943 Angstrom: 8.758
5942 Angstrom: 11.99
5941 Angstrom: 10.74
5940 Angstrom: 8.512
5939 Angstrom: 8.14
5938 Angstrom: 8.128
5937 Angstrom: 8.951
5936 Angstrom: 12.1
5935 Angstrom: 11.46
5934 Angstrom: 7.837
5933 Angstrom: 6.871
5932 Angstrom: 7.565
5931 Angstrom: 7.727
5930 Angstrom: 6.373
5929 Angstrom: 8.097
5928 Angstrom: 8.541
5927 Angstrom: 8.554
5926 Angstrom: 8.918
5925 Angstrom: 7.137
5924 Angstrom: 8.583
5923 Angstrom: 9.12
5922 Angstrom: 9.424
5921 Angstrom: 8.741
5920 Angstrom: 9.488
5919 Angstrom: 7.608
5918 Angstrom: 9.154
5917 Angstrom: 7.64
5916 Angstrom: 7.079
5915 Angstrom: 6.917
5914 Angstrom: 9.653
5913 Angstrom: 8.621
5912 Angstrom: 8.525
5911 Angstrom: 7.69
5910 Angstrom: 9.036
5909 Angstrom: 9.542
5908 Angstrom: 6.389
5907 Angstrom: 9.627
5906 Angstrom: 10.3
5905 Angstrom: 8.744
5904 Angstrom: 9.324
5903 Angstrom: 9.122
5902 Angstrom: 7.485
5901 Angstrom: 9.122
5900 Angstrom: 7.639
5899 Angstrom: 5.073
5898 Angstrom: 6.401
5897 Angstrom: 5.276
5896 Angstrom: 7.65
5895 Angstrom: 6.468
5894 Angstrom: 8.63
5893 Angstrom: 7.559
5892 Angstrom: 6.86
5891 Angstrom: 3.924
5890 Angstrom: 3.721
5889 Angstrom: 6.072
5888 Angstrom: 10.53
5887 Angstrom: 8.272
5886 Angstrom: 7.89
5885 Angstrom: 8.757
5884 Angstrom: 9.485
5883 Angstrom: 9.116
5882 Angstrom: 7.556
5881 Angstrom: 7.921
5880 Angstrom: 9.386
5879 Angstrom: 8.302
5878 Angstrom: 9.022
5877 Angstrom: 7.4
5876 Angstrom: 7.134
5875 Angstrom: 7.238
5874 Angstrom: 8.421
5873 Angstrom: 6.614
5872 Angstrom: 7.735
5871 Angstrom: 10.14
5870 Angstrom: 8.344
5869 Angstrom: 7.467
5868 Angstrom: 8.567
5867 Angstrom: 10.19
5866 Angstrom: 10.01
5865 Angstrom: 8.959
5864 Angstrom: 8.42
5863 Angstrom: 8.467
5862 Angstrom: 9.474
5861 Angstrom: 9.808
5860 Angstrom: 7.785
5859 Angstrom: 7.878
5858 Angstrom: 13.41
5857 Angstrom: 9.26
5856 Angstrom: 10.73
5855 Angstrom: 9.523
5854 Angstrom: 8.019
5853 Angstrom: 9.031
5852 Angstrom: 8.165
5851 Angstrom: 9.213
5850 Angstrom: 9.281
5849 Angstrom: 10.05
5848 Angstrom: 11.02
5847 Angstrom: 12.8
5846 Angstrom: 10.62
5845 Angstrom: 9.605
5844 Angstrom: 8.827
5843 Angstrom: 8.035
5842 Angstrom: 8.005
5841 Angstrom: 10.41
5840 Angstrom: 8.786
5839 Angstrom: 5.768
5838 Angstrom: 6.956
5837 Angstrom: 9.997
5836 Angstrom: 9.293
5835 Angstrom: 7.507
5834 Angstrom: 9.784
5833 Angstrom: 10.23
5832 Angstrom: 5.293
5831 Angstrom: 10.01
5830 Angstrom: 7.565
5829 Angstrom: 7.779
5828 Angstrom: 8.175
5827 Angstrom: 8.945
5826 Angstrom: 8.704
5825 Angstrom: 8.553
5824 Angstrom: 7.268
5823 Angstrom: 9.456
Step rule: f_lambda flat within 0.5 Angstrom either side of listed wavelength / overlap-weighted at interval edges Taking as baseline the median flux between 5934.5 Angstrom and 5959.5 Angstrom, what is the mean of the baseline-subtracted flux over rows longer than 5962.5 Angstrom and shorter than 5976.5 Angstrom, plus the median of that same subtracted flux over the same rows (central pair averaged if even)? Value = -0.7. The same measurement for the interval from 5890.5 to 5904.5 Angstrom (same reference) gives -2.8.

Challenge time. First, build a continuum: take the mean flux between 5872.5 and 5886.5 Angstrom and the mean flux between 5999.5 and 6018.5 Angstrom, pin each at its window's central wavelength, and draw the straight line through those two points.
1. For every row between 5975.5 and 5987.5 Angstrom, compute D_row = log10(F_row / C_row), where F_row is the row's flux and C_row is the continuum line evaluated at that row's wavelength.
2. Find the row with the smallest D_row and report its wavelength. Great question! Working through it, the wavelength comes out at 5981 Angstrom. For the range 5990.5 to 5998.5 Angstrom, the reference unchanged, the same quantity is 5998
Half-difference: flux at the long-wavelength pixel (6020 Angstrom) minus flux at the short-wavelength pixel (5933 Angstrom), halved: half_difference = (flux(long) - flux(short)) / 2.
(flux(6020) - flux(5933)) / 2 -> 2.6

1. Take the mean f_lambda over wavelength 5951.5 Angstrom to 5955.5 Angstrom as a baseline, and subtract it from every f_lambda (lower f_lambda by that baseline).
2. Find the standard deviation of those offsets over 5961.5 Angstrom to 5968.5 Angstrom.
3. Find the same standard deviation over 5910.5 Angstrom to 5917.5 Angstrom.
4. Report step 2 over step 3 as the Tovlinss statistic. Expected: 1.23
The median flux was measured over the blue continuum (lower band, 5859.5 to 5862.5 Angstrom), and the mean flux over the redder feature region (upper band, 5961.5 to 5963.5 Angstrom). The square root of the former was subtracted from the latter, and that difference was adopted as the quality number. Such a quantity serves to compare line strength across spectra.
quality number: 6.3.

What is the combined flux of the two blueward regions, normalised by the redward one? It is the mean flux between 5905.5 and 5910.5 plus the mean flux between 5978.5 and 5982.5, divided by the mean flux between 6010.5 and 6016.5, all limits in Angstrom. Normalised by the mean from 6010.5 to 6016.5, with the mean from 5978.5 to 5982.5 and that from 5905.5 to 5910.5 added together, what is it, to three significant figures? 1.85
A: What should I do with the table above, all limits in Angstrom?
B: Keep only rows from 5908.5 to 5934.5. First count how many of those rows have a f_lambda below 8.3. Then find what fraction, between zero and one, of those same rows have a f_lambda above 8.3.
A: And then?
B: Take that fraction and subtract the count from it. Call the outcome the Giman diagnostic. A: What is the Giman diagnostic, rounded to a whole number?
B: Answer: -11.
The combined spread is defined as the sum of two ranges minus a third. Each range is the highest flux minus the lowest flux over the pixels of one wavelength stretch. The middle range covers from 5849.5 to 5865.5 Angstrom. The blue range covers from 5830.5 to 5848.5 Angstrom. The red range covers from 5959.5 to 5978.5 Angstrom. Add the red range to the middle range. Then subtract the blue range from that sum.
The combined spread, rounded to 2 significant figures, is 1.7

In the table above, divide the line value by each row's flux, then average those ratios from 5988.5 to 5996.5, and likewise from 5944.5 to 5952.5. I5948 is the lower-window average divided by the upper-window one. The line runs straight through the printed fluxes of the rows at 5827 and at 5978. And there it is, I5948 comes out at 1.08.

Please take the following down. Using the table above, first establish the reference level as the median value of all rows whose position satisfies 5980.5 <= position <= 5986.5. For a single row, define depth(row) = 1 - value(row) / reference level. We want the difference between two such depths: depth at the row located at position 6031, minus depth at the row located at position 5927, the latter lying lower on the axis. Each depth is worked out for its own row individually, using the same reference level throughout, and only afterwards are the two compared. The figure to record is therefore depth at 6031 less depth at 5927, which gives -0.4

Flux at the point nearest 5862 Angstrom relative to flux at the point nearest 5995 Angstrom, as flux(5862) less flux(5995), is 1.7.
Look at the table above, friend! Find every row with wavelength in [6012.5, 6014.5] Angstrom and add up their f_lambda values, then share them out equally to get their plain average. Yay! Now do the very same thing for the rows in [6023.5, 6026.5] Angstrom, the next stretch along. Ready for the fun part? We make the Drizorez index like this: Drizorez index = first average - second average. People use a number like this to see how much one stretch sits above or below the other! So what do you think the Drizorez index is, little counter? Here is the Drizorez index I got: 0.7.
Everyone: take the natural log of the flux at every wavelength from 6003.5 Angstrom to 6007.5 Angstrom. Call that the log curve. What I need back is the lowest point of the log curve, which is 2.02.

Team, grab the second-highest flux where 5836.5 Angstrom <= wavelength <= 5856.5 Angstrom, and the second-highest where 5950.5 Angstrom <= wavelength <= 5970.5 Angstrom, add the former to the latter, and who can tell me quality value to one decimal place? 21.1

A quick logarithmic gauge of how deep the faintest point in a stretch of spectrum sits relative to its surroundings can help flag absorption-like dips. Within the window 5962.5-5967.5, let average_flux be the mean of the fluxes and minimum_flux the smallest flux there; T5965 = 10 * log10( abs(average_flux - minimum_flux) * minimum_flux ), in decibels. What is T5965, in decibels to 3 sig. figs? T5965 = 11.5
